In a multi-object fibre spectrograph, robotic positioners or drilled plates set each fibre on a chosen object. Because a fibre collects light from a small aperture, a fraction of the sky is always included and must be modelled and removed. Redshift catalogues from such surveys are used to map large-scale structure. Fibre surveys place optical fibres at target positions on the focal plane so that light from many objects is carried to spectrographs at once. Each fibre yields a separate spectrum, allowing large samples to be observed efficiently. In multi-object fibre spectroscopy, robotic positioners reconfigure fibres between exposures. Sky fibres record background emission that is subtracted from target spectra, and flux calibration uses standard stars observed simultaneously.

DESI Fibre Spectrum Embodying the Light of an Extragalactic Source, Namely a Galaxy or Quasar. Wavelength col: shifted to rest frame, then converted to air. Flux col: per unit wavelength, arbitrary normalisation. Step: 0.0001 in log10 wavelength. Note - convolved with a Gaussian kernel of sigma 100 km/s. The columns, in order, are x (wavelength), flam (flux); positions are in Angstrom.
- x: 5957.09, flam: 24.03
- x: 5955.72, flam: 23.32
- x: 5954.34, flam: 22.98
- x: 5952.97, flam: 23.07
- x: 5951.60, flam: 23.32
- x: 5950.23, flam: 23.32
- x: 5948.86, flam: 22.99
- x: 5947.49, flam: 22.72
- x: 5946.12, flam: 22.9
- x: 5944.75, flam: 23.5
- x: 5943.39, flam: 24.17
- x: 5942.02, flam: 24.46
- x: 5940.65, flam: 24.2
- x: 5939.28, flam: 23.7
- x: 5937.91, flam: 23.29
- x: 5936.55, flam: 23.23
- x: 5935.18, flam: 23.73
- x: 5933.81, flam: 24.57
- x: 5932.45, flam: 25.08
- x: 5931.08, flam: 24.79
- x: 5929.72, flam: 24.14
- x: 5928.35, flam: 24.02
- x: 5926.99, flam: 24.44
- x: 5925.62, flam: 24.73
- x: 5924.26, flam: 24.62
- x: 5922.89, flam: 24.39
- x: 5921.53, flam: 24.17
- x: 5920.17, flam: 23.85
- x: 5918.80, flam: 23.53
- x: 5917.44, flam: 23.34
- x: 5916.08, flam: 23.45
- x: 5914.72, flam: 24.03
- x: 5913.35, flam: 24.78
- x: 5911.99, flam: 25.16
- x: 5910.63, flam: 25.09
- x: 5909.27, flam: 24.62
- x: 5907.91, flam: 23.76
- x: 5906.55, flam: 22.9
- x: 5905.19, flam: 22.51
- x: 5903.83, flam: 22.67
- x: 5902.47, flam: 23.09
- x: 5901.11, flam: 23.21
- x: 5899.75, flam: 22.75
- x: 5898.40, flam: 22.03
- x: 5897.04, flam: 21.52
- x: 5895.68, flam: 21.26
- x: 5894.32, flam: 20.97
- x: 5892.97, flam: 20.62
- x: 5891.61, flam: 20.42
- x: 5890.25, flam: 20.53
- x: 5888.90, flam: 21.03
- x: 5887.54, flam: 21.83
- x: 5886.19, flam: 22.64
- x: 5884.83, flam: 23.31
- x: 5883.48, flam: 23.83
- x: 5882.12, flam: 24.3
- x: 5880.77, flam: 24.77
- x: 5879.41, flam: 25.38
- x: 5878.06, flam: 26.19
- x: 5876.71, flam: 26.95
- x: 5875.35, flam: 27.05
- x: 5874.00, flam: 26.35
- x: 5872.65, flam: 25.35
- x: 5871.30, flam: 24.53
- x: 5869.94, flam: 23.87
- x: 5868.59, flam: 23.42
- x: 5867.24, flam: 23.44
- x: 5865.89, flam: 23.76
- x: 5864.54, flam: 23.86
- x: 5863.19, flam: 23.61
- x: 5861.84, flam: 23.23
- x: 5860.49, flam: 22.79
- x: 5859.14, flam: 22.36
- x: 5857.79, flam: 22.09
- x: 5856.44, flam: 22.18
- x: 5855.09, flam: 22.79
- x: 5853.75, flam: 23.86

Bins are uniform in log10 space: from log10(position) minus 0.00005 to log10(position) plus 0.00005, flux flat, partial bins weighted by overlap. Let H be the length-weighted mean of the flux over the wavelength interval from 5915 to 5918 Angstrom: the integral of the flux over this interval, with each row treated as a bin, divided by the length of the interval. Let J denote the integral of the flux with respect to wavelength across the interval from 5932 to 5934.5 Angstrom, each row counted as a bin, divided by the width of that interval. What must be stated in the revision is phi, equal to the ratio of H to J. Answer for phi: 0.95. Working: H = 23.5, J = 24.8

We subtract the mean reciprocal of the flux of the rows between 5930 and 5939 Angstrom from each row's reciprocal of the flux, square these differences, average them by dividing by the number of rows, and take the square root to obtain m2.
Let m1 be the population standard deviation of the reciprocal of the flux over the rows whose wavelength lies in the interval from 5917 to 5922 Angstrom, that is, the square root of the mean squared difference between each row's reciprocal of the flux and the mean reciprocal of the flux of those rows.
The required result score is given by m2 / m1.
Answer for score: 2.2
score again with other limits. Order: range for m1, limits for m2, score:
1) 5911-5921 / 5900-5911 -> 1.4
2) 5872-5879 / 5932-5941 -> 1.2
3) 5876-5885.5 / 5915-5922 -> 0.3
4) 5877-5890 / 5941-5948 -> 0.4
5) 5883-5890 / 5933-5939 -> 0.5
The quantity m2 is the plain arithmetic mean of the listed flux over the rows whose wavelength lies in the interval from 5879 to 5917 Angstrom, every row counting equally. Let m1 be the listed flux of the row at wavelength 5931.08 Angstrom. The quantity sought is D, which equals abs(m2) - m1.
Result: -1.8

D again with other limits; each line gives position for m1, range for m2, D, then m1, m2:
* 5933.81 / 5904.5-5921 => -0.7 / 24.57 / 23.9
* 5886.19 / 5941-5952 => 0.8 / 22.64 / 23.4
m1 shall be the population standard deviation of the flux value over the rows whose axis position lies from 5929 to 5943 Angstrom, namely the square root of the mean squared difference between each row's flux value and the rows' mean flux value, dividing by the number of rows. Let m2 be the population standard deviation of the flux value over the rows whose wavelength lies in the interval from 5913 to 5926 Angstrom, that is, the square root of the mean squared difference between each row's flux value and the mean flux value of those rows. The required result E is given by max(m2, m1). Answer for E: 0.6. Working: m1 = 0.59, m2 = 0.51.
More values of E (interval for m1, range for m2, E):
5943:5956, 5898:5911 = 0.9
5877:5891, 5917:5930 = 1.8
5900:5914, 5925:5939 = 1.0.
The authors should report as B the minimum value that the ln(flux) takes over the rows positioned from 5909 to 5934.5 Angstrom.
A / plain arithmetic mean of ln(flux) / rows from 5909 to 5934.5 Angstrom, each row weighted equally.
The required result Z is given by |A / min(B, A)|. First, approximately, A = 3.193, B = 3.15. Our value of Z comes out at 1.01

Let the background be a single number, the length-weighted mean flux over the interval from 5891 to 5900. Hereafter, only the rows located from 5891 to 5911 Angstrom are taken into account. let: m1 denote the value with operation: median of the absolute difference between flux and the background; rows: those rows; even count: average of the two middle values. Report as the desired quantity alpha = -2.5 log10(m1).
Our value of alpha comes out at -0.32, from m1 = 1.3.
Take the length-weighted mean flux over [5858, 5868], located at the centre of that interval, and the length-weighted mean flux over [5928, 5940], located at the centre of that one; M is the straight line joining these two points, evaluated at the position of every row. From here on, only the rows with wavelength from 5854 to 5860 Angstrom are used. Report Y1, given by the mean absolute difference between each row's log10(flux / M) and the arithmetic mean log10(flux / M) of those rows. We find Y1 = 0.004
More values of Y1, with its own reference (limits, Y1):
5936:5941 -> 0.006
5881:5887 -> 0.010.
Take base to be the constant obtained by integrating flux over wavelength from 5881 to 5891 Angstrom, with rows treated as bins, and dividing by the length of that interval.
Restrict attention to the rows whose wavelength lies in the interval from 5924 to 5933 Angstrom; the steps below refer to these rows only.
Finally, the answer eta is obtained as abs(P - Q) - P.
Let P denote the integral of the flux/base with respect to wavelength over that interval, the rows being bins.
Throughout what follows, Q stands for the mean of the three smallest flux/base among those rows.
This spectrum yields -1.07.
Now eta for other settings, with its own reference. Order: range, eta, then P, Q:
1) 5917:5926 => -1.04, 9.6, 1.04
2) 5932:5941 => -1.04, 9.5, 1.04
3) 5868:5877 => -1.06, 10.1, 1.06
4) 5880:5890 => -0.97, 10.2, 0.97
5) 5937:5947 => -1.03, 10.5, 1.03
